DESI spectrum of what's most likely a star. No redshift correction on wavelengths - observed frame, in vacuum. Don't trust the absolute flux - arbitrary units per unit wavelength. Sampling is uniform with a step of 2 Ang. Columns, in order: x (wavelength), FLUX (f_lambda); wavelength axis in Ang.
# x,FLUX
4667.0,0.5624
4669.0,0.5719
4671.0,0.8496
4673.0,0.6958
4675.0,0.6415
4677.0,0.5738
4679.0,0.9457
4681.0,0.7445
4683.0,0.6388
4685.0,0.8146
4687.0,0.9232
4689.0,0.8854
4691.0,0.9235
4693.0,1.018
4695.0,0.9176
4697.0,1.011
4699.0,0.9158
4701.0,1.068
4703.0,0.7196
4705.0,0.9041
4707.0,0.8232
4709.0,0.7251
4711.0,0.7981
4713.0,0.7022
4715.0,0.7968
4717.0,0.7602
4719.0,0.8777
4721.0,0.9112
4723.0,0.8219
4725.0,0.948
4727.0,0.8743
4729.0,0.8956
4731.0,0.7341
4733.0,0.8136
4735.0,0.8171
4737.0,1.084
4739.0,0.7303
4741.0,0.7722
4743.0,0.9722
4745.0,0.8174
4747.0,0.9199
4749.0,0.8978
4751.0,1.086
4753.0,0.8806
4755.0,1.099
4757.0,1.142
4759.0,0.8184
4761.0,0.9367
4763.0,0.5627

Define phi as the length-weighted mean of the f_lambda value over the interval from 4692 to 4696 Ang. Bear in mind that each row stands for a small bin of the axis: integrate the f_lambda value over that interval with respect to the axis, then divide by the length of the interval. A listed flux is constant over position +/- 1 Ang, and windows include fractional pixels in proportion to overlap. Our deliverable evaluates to 0.97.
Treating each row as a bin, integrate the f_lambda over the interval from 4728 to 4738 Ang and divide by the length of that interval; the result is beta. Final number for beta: 0.87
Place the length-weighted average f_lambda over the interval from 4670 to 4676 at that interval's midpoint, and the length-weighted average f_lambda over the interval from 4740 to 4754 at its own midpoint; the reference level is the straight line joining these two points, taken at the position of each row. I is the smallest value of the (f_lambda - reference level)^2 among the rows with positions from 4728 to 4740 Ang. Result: 0.0010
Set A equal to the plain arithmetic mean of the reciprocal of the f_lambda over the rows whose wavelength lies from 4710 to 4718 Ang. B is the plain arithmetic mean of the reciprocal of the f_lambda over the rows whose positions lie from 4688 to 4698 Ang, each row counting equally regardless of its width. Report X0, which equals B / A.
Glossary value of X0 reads 0.80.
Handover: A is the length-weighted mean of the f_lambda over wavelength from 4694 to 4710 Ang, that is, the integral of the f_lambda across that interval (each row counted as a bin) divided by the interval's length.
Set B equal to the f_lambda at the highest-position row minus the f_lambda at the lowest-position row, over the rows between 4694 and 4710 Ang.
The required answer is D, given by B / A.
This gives -0.22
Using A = 0.89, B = -0.2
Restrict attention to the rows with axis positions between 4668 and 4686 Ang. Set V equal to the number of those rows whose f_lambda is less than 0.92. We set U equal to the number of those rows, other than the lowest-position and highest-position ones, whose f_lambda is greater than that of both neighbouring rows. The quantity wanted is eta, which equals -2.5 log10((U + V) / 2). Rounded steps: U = 2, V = 8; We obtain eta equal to -1.75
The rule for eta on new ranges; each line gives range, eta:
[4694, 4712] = -1.75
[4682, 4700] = -1.51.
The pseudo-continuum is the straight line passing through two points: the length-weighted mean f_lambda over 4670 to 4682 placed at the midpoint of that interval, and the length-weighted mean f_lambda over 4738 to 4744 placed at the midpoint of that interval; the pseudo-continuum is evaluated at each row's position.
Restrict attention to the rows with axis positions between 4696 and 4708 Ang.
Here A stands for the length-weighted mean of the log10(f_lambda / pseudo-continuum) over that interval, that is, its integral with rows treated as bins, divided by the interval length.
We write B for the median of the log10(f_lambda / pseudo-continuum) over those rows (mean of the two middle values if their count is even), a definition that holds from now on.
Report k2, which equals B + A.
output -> 0.13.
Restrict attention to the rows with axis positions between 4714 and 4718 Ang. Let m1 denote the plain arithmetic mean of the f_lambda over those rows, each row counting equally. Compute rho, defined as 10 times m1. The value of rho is 7.8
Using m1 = 0.78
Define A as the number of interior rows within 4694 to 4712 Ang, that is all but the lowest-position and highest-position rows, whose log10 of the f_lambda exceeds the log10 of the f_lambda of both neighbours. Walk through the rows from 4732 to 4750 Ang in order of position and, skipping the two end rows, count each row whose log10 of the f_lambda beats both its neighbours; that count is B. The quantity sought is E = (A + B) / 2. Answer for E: 3.0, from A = 3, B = 3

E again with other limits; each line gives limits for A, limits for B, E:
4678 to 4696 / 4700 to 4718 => 2.5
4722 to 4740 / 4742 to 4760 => 3.0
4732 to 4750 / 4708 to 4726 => 3.0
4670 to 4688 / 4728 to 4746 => 1.5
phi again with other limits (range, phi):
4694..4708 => 0.91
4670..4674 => 0.77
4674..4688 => 0.75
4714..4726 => 0.85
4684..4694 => 0.91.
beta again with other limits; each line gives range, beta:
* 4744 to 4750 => 0.88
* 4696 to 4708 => 0.91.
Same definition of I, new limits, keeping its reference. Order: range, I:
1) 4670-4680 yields 0.0011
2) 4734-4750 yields 0.0002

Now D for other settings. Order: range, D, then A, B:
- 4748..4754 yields -0.02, 0.95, 0.0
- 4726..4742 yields -0.12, 0.84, -0.1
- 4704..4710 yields -0.22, 0.82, -0.2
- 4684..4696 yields 0.11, 0.91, 0.1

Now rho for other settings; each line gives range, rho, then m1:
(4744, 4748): 8.7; 0.87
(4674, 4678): 6.1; 0.61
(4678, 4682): 8.5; 0.85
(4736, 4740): 9.1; 0.91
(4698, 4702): 9.9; 0.99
